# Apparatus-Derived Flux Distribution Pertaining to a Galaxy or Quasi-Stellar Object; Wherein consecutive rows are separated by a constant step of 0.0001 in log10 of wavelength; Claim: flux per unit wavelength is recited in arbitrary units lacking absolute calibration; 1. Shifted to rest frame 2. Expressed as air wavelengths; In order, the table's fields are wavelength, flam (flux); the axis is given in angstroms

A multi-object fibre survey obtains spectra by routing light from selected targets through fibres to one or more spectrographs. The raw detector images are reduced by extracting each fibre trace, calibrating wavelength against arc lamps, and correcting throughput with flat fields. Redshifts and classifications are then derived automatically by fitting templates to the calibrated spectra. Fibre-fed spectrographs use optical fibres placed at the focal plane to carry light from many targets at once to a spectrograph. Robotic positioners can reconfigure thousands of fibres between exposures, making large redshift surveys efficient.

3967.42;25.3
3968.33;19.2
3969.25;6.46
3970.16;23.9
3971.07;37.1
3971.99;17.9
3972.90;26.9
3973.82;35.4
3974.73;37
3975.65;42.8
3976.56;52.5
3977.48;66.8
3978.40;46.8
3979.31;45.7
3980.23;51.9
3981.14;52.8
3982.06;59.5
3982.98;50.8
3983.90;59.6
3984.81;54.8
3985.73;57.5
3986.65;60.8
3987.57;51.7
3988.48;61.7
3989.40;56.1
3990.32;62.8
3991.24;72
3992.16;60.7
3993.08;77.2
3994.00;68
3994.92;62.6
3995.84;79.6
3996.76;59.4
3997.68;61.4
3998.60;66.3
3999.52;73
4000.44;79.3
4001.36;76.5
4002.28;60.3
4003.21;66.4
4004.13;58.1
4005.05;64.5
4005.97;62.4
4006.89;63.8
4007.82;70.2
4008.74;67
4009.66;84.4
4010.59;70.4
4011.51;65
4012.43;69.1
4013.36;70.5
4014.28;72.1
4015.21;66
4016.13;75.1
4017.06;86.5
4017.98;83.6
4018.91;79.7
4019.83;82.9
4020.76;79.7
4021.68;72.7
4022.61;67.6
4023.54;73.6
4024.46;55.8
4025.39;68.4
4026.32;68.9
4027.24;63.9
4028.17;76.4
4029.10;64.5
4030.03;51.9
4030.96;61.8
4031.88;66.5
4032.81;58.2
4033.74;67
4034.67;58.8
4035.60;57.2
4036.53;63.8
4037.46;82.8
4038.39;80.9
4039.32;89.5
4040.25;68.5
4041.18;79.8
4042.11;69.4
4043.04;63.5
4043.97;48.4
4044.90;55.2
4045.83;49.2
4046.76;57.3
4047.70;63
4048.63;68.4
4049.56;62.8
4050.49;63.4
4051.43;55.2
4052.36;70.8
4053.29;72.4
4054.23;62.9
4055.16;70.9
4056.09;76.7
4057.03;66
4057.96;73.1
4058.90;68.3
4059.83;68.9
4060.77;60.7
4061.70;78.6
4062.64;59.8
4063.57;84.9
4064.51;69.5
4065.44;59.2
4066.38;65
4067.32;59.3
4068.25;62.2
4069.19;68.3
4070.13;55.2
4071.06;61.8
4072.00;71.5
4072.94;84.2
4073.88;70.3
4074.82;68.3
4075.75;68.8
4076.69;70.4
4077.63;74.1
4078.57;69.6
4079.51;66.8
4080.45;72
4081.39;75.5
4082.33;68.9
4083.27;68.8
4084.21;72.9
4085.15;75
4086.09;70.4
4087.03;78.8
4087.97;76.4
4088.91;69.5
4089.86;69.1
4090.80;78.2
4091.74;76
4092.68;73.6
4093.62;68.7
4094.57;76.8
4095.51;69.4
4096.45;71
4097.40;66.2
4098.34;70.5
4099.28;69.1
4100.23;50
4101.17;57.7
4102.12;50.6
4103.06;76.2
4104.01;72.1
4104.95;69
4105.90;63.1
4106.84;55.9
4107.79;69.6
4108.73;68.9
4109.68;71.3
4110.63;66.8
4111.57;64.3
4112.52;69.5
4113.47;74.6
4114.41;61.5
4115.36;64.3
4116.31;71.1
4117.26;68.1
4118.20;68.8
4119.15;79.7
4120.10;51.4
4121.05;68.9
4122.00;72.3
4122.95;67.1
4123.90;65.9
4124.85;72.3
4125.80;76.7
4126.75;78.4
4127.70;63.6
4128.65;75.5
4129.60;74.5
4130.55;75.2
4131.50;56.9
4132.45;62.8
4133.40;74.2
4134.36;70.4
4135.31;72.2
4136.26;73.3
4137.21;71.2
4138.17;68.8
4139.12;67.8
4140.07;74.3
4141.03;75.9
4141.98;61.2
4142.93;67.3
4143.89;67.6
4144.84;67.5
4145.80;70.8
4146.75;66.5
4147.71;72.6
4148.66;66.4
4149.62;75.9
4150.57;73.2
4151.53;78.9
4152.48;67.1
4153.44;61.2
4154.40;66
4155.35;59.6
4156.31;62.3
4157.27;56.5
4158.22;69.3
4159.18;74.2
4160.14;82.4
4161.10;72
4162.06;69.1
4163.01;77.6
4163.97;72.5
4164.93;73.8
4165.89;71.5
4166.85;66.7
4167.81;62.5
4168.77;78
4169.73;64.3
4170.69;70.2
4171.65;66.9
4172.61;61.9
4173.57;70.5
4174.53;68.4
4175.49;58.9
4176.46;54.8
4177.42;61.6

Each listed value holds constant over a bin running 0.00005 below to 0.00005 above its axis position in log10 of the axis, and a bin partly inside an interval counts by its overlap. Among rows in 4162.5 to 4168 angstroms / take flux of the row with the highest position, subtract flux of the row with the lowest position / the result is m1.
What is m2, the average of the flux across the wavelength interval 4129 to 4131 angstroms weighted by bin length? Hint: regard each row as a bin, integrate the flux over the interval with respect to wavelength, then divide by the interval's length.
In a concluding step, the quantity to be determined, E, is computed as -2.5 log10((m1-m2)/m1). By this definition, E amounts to -1.9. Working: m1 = -15.1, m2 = 75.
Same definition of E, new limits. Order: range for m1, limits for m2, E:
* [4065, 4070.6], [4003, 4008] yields -3.1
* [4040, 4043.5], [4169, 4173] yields -2.9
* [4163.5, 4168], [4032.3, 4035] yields -2.1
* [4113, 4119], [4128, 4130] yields -2.8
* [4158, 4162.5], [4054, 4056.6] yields -6.4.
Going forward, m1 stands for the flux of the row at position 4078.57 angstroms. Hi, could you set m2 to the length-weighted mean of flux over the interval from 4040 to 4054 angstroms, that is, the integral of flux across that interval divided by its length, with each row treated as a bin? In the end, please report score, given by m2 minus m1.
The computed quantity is -7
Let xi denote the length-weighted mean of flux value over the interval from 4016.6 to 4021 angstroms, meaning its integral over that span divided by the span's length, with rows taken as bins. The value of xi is 82.6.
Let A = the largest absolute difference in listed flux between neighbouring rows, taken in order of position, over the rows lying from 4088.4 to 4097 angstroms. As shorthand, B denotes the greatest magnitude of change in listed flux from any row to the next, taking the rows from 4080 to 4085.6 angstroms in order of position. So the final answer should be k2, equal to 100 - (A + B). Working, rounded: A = 9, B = 7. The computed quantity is 84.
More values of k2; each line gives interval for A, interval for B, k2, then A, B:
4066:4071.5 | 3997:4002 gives 80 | 13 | 7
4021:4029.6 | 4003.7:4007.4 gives 76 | 18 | 6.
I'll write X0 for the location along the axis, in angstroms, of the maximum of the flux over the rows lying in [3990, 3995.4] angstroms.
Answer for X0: 3993.08 angstroms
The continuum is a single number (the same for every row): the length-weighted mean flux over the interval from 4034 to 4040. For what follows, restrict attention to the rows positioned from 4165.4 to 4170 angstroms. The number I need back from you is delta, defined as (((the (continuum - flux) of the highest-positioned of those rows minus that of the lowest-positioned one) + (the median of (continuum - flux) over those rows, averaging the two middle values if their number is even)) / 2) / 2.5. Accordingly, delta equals 2.5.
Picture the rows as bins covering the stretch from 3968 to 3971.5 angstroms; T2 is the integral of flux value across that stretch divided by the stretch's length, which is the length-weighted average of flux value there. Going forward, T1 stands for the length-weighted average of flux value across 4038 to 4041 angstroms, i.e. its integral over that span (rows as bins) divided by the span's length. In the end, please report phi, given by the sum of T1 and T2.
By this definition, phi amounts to 101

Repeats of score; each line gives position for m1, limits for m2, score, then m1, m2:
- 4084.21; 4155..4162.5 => -5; 72.9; 68.3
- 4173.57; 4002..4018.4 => -1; 70.5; 69.8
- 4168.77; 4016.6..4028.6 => -4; 78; 73.8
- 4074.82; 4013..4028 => 5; 68.3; 73.0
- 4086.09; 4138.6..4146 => -1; 70.4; 69.0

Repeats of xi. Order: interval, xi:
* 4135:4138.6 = 71.3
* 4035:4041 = 73.7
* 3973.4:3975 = 36.2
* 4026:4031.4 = 64.4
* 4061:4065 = 72.5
